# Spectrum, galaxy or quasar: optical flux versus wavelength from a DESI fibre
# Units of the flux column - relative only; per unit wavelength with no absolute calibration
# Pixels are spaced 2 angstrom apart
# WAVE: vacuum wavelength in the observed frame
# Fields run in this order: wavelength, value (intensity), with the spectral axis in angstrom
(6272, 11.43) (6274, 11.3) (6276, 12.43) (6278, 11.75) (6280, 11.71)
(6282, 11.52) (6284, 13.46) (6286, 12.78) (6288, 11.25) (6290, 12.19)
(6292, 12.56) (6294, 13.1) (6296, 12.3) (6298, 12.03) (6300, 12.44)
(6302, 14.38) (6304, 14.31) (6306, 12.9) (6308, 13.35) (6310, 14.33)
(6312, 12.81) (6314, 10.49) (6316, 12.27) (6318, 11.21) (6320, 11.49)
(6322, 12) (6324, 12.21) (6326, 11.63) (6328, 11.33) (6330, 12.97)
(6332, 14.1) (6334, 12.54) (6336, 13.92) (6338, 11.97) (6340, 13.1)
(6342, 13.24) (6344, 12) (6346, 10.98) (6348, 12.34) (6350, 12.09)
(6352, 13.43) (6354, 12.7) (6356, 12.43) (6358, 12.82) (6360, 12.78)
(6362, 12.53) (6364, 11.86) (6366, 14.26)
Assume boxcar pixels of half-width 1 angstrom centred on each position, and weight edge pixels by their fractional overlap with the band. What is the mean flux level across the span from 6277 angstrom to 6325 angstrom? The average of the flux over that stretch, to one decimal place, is 12.5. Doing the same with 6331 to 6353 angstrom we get 12.7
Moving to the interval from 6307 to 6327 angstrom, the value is 12.2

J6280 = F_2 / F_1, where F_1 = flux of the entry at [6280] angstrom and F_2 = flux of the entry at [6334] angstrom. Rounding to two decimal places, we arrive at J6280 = 1.07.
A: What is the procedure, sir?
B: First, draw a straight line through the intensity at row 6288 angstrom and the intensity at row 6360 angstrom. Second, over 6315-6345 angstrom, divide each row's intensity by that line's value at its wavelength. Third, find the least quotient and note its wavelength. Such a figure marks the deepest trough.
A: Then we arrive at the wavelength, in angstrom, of 6328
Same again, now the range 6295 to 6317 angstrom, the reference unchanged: 6314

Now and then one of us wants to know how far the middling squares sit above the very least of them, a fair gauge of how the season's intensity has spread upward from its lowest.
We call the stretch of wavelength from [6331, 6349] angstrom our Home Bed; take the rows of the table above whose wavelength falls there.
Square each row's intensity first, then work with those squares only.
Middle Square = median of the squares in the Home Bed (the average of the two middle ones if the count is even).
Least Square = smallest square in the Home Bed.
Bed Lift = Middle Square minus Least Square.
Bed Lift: 37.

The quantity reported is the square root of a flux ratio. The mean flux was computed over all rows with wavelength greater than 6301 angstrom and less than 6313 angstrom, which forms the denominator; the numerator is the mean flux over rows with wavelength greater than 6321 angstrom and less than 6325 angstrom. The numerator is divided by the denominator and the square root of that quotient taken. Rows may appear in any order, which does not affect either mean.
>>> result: 0.94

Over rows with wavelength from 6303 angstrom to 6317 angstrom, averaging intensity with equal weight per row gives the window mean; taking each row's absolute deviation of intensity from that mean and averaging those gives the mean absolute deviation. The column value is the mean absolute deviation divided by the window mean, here 0.071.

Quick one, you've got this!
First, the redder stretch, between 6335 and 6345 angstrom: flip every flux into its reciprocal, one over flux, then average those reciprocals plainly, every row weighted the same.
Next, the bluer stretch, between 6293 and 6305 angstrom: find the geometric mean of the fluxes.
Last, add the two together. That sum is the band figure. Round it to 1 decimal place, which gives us 13.1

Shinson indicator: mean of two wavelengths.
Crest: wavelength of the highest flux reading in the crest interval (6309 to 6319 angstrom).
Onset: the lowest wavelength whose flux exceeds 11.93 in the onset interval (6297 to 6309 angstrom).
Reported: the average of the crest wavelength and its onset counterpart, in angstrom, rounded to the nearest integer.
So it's 6304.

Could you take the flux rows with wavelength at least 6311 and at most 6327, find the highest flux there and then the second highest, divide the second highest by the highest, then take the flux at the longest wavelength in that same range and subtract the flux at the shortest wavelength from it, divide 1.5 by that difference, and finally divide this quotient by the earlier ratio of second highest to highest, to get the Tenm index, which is -1.3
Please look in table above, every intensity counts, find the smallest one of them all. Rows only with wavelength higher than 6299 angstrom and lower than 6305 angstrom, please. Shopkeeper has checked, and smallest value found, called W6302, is 12.44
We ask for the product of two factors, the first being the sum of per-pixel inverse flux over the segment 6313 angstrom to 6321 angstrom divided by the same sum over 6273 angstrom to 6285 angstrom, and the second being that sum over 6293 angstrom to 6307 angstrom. 0.38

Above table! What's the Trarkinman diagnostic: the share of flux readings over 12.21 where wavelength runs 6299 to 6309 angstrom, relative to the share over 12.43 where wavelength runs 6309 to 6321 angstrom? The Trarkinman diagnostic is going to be 3.0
